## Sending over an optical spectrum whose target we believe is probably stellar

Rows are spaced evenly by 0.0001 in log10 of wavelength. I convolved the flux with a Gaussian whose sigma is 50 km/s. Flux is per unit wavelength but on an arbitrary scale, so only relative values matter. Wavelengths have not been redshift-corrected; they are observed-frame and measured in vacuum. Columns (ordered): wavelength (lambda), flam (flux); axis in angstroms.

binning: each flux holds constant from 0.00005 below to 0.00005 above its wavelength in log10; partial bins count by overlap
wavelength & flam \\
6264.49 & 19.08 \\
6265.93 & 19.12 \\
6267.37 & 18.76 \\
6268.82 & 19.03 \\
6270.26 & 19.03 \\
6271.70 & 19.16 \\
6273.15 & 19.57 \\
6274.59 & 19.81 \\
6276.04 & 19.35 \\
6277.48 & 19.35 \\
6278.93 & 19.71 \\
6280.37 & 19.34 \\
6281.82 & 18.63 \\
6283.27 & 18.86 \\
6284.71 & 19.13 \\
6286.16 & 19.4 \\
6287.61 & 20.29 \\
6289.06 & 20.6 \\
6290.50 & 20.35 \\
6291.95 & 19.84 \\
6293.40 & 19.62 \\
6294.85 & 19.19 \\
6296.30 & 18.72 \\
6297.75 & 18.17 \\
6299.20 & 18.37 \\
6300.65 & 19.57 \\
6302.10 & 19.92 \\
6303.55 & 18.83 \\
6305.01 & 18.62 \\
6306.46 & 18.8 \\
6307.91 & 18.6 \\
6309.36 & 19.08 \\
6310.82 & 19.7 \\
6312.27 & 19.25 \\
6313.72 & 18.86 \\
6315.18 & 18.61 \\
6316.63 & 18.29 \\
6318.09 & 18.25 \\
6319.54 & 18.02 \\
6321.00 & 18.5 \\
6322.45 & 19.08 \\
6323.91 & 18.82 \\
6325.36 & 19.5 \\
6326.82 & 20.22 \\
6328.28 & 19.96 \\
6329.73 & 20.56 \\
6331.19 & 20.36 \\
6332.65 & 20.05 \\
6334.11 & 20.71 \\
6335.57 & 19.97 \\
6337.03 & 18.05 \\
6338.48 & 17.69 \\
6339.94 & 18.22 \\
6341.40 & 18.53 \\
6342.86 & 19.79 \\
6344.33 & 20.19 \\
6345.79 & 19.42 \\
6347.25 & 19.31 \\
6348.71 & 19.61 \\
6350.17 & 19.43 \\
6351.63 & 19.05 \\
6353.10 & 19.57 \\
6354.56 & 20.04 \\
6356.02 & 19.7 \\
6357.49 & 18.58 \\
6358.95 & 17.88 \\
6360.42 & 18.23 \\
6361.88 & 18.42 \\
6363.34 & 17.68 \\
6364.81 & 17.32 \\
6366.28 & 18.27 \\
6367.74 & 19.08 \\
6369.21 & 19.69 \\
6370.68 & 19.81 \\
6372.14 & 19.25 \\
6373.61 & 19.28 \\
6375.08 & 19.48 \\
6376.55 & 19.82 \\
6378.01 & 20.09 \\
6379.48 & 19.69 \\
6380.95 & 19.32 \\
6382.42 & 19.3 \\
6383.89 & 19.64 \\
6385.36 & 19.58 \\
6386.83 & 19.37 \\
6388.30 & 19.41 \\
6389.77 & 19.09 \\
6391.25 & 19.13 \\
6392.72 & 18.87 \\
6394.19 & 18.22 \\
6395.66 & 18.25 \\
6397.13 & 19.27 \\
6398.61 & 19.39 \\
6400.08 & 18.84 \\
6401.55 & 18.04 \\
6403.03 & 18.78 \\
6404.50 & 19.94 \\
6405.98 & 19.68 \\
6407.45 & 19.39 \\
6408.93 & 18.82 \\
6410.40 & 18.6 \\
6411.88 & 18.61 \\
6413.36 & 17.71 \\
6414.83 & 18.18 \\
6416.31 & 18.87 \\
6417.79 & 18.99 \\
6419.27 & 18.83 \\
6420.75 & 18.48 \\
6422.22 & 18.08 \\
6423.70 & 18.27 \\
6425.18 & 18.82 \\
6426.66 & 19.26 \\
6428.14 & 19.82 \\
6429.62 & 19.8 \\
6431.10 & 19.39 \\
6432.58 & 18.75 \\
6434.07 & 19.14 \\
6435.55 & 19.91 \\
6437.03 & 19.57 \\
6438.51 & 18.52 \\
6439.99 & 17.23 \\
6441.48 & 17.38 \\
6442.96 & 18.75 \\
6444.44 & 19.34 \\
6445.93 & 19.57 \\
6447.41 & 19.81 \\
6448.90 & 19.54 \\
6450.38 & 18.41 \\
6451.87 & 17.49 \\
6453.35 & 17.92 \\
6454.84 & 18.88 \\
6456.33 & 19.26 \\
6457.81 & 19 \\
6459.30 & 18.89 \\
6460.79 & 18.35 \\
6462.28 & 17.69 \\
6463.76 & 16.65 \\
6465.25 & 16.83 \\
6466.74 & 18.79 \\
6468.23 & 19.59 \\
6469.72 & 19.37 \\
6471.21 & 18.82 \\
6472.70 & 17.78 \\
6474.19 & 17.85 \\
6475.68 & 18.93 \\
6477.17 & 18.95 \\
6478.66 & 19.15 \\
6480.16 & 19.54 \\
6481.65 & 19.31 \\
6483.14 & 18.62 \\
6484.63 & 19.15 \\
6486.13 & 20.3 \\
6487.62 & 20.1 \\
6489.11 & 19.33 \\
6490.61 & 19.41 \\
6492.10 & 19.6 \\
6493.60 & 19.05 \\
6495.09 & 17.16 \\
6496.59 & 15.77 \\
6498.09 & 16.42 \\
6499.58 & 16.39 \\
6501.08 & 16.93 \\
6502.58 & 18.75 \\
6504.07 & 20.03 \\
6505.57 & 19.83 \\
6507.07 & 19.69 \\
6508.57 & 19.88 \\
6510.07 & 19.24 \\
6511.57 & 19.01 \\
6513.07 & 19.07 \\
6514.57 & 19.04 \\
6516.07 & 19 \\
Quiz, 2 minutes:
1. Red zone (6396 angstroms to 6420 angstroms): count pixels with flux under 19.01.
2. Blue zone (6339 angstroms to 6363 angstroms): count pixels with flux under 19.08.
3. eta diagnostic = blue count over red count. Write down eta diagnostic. 0.64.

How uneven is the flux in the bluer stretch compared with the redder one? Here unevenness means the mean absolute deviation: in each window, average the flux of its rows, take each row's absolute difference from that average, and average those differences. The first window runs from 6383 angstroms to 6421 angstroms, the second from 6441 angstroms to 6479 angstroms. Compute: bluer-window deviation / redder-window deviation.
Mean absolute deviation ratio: 0.62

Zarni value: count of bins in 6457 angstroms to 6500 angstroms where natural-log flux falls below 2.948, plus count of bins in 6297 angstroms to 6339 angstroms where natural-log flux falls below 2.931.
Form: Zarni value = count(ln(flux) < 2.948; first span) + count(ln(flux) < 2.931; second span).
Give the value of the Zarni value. 29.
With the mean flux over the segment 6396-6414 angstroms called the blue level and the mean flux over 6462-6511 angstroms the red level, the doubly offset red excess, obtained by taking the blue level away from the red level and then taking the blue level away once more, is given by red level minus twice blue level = -19.2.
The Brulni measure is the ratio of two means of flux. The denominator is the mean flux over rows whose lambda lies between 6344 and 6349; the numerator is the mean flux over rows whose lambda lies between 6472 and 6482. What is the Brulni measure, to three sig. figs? 0.957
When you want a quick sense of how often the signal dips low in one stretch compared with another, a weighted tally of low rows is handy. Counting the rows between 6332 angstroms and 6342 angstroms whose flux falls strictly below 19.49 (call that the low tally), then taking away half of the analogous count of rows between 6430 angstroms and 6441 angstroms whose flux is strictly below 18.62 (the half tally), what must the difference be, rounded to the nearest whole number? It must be 3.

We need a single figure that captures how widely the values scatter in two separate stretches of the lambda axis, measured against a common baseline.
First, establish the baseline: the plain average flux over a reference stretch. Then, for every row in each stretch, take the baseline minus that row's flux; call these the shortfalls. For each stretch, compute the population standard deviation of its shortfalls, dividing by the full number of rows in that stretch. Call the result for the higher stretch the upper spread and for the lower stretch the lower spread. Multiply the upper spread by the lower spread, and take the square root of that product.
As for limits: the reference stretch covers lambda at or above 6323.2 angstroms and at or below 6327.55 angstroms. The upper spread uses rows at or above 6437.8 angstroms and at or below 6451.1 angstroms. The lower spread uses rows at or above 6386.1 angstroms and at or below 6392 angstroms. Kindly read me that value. 0.35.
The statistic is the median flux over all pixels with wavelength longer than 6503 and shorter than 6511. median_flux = 19.8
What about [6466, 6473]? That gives 18.8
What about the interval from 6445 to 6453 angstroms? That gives 19.5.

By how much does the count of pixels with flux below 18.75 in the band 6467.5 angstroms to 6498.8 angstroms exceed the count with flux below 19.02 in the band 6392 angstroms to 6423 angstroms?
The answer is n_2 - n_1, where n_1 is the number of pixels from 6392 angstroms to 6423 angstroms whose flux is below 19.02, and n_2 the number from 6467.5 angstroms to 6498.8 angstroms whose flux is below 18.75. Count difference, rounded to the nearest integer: -10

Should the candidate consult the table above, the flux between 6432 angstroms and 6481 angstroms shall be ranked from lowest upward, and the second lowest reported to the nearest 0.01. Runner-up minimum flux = 16.83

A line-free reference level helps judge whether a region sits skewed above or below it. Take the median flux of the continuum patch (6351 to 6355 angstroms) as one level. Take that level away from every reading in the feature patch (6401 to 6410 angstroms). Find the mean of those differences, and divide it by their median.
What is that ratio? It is 1.0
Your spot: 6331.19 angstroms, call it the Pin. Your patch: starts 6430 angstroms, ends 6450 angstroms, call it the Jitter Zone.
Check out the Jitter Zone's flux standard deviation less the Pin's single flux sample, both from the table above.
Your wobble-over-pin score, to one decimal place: -19.5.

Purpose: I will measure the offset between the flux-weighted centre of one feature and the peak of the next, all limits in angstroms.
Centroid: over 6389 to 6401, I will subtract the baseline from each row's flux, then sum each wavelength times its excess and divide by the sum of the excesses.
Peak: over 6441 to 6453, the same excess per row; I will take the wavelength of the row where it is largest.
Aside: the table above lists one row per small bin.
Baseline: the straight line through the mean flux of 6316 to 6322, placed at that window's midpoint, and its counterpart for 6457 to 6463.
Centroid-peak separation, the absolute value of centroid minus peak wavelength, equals 52.4 angstroms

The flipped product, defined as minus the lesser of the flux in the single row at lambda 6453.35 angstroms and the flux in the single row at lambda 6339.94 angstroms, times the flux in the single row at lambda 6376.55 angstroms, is -355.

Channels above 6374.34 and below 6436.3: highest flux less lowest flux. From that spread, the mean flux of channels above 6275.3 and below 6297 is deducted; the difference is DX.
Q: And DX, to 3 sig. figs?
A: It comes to -17.1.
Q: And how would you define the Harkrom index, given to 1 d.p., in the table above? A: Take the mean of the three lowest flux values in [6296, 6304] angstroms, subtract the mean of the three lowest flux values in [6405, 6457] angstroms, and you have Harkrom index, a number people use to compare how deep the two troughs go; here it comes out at 1.1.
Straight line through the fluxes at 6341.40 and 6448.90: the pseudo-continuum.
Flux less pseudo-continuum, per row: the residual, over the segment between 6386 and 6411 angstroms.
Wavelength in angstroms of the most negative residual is 6401.55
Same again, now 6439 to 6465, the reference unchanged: 6463.76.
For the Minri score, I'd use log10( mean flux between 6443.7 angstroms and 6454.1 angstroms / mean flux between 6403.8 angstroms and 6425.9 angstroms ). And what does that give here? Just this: 0.003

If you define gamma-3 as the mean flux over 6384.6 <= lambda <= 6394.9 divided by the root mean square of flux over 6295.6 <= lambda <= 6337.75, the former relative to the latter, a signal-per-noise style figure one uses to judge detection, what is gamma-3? 0.996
